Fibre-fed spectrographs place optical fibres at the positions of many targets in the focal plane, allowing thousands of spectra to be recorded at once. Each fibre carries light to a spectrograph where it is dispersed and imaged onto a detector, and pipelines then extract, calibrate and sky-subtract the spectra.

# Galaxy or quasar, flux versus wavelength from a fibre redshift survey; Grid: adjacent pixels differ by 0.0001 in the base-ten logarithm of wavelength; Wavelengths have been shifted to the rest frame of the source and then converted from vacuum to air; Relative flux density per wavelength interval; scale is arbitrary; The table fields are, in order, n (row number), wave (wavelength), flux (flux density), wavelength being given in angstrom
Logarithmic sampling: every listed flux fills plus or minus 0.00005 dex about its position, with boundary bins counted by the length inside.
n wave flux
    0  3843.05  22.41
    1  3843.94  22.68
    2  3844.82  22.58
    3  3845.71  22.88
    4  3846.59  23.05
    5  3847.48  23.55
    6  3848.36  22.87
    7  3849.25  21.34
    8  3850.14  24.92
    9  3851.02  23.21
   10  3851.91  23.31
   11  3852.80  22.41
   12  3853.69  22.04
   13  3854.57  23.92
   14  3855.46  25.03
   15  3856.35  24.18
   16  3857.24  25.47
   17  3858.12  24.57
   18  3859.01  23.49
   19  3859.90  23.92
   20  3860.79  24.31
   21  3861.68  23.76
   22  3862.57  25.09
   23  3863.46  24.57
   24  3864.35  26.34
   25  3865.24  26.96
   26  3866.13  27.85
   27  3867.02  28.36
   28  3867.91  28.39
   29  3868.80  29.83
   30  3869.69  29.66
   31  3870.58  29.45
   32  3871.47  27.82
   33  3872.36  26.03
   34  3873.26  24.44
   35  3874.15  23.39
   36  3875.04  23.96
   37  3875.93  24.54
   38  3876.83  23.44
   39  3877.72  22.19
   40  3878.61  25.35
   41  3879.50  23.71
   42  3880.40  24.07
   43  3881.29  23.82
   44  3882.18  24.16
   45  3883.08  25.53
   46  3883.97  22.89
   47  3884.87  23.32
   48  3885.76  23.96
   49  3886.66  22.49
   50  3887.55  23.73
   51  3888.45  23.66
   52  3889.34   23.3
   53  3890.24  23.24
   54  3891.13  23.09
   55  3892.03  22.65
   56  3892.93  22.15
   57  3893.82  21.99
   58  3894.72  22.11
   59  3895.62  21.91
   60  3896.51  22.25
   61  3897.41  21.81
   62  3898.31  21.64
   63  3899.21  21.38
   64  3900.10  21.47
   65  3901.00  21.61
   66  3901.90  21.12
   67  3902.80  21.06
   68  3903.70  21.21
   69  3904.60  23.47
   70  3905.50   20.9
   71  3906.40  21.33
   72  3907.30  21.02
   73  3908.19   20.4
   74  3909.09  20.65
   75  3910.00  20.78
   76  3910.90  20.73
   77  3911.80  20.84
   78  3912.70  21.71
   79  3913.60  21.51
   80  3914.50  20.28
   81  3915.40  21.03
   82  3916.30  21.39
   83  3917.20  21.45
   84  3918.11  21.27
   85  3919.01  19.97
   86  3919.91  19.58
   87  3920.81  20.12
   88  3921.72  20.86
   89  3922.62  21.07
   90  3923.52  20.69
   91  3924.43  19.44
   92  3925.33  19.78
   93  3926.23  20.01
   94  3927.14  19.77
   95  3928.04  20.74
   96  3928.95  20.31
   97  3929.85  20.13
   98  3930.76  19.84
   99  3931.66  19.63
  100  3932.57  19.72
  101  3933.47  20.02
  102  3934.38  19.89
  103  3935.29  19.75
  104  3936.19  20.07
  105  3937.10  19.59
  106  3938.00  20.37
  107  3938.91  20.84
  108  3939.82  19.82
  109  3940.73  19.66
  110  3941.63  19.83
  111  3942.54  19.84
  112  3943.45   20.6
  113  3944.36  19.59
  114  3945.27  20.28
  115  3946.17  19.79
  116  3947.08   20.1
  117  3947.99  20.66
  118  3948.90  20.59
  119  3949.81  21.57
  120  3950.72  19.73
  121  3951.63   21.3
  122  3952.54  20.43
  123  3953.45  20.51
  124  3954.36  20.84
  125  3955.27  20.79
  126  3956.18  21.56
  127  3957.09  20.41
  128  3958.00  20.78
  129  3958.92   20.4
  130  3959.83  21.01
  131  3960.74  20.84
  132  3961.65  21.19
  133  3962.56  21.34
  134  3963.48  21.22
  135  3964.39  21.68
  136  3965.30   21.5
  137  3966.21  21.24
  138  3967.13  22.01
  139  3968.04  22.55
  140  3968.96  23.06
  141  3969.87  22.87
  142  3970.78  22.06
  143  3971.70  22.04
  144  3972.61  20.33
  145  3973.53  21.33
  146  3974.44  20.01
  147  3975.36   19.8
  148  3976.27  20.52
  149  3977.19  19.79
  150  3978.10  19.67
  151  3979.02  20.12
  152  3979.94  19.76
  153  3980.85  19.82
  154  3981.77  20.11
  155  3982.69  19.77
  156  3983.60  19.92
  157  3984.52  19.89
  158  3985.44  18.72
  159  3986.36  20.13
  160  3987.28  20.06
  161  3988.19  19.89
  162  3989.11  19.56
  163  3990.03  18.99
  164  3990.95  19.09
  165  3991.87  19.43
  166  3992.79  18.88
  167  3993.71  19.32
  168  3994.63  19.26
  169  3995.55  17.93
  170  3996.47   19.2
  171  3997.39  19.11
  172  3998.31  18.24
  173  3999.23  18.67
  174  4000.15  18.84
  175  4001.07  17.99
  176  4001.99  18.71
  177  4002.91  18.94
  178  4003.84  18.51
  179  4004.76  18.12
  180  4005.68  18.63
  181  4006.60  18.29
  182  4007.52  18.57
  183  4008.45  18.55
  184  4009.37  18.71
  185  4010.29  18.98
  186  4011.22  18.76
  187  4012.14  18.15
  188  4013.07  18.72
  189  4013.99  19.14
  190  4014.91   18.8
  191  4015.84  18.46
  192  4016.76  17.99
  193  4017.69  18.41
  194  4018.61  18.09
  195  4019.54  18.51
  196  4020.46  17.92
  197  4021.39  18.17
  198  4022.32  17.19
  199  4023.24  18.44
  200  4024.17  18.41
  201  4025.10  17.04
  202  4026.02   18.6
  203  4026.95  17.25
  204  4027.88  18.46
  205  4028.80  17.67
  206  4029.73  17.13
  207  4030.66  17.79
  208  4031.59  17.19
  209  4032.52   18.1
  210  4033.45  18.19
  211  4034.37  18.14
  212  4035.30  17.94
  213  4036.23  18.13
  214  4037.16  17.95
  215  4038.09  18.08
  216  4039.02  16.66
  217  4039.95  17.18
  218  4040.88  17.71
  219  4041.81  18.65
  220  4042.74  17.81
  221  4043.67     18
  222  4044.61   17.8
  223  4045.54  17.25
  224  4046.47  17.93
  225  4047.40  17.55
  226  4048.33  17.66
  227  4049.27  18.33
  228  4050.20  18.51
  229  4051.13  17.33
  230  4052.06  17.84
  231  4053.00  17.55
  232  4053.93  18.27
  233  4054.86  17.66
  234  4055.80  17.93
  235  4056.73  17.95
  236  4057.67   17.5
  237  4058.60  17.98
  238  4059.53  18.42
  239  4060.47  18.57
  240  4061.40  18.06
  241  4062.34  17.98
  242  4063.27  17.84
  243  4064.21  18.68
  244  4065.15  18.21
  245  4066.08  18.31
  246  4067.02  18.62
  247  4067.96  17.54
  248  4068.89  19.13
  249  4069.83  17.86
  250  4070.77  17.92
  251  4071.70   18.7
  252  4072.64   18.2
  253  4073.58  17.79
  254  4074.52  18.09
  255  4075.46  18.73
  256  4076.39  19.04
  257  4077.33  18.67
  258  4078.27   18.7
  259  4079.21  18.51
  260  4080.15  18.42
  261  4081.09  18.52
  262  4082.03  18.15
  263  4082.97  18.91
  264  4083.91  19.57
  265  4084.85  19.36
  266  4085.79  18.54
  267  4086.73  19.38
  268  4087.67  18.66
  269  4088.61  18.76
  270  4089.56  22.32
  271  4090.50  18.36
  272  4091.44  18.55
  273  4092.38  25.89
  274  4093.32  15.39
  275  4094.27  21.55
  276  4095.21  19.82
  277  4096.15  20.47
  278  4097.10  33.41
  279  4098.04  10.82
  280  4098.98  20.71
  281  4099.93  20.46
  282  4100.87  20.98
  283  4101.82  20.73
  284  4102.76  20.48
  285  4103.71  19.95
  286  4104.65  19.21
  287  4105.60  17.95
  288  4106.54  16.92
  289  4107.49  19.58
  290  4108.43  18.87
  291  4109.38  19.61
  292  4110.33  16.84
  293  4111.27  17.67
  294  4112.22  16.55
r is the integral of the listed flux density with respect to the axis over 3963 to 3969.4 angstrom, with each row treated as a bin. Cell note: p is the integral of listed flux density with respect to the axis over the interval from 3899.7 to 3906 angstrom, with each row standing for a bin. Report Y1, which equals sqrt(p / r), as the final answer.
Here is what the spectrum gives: 0.98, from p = 136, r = 140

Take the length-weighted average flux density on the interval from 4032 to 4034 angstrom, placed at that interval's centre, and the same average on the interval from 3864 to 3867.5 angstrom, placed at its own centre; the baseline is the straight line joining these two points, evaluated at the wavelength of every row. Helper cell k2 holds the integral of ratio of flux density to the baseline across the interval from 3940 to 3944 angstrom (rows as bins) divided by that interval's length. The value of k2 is 0.860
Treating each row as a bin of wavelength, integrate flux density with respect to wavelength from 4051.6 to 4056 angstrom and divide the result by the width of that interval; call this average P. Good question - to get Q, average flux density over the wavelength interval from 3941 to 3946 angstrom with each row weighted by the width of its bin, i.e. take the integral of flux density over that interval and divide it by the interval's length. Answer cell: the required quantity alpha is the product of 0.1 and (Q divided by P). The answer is 0.112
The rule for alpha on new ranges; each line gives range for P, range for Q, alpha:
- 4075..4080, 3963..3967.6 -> 0.115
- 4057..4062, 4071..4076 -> 0.101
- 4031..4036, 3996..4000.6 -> 0.105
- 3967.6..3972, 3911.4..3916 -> 0.094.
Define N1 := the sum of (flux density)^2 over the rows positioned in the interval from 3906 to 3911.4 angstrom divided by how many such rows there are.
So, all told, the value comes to 433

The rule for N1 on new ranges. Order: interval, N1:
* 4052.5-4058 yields 317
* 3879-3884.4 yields 578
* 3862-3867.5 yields 706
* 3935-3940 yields 403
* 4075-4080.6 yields 349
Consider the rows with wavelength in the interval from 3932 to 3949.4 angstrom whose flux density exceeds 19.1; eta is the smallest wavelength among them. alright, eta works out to 3932.57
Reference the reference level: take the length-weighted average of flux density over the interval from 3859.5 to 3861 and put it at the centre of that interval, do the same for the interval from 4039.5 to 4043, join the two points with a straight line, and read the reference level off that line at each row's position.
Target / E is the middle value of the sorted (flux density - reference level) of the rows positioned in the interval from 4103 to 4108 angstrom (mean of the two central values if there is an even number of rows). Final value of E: 3.5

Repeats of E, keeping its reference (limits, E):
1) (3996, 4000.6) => -0.4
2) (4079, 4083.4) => 2.0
